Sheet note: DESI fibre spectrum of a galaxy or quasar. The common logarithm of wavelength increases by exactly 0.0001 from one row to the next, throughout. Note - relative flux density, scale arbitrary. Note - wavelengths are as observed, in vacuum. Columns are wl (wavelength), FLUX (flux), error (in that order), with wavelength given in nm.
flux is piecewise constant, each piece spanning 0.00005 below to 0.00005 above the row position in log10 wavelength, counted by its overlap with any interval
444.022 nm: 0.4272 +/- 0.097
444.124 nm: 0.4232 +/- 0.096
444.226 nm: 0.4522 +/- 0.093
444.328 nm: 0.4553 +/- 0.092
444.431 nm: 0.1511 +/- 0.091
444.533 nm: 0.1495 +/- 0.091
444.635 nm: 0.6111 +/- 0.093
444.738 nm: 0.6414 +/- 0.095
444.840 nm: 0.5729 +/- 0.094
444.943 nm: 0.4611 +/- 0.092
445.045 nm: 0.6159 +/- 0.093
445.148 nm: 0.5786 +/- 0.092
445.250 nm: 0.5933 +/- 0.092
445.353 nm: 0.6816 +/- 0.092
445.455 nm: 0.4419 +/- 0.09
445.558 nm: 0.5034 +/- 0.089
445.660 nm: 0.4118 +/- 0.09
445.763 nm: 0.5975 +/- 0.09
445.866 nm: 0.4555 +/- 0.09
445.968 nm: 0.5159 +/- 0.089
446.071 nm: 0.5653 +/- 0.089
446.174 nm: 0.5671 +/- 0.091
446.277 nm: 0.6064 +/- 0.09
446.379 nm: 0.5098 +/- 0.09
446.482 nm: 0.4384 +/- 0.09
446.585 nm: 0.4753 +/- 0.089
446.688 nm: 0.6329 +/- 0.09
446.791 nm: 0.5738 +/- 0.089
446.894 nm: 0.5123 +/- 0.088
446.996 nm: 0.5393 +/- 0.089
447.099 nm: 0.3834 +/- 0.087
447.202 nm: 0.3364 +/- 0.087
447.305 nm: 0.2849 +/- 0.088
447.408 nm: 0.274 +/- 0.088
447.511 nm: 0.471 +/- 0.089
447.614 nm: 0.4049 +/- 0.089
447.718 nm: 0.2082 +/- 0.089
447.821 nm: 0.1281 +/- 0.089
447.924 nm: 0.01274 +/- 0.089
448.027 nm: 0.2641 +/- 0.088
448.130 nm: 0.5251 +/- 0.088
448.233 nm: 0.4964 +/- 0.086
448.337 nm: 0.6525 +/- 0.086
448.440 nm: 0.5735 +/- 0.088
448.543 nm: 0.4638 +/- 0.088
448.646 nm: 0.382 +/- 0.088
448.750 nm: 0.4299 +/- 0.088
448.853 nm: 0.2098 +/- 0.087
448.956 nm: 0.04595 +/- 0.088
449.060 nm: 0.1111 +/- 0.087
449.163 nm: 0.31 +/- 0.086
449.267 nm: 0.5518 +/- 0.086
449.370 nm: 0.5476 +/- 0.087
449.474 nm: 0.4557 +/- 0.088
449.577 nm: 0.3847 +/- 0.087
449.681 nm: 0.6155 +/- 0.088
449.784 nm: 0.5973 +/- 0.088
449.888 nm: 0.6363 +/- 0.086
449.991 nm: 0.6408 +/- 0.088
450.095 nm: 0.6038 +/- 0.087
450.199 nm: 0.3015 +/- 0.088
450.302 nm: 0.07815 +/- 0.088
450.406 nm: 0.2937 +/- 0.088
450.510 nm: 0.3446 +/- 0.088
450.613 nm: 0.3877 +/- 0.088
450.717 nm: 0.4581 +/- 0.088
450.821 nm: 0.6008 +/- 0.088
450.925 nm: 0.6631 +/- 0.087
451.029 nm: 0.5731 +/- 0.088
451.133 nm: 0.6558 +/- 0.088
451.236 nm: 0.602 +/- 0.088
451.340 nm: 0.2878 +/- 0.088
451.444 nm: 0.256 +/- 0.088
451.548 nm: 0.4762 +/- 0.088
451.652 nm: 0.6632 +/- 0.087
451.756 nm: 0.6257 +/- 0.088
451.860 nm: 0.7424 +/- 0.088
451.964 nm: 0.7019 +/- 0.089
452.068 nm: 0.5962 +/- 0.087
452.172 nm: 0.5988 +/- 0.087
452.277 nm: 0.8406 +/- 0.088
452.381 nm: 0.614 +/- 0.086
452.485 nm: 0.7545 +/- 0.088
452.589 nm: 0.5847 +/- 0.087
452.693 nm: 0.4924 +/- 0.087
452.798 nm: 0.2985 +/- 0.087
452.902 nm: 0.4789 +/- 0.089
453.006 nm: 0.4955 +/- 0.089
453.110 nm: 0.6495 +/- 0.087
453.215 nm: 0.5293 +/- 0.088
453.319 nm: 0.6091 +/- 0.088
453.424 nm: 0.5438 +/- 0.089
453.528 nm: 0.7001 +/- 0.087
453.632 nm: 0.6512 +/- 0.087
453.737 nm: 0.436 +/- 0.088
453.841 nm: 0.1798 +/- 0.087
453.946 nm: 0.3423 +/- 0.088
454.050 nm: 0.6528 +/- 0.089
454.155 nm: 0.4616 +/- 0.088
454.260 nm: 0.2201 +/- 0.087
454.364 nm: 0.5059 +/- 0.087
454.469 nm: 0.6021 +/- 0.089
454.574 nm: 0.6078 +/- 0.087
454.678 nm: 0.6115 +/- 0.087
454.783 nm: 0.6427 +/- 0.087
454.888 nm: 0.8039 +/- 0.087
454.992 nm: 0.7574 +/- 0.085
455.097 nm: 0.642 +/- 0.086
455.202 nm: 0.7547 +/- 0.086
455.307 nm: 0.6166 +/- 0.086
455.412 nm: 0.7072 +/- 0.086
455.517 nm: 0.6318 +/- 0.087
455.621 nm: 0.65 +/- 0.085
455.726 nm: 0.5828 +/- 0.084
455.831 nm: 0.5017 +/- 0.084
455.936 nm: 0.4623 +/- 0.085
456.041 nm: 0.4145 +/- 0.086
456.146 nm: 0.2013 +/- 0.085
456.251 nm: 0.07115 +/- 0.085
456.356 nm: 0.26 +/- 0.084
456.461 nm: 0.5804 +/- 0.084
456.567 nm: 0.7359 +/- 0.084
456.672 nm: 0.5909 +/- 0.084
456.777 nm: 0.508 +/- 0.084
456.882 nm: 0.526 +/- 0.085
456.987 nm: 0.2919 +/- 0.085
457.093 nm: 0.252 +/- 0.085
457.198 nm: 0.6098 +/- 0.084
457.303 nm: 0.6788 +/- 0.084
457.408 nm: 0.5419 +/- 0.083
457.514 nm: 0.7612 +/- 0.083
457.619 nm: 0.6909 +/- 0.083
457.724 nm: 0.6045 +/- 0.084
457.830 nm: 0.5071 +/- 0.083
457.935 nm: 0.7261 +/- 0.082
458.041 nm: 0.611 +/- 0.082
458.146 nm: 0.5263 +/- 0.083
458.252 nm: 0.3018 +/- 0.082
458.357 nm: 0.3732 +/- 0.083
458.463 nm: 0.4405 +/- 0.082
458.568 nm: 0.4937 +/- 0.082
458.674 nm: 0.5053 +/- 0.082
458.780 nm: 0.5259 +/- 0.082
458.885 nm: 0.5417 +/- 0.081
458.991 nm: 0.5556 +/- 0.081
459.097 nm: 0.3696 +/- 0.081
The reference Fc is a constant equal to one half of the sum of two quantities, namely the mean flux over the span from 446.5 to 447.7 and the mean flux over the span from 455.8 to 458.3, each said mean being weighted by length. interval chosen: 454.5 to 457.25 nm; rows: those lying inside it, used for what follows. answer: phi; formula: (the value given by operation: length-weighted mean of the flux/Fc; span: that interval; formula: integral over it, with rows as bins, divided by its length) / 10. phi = 0.115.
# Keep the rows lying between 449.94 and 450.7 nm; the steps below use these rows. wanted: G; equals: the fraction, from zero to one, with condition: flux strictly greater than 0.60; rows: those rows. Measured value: 0.3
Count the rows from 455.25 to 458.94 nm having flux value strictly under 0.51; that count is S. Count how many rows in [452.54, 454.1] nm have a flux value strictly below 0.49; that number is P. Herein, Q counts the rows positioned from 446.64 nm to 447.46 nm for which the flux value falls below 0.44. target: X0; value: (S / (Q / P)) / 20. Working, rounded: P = 5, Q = 4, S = 15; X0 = 0.9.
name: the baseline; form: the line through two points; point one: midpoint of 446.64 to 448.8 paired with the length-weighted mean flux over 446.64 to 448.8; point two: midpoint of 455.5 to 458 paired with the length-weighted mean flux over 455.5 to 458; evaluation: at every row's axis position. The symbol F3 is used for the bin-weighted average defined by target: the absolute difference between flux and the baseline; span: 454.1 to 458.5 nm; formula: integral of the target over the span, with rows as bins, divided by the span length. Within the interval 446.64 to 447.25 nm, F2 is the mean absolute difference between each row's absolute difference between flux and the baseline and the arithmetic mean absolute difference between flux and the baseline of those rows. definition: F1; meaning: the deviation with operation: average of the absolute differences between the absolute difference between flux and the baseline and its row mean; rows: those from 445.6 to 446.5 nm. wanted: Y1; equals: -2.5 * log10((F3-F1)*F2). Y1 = 5.72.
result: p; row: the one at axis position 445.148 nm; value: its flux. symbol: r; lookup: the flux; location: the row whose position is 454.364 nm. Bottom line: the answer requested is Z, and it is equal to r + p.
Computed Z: 1.1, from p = 0.5786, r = 0.5059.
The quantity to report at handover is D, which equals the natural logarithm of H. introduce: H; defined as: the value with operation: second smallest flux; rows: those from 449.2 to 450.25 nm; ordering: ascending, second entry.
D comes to -1.0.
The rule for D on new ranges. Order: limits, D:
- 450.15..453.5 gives -1.4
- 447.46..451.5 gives -3.1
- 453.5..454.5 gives -1.5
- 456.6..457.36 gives -1.2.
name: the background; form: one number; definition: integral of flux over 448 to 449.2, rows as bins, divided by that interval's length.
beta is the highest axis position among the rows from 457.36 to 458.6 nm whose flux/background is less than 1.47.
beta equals 458.568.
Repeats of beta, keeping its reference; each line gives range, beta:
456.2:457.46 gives 457.408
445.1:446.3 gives 445.968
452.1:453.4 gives 453.215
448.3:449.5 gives 449.474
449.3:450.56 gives 450.510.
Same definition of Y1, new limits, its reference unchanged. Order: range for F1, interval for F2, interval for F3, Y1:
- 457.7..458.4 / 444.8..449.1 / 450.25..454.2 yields 5.52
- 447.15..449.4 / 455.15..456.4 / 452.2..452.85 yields 5.00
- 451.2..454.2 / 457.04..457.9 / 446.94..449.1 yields 5.55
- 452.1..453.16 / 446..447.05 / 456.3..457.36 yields 6.47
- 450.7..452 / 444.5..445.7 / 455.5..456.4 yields 5.25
